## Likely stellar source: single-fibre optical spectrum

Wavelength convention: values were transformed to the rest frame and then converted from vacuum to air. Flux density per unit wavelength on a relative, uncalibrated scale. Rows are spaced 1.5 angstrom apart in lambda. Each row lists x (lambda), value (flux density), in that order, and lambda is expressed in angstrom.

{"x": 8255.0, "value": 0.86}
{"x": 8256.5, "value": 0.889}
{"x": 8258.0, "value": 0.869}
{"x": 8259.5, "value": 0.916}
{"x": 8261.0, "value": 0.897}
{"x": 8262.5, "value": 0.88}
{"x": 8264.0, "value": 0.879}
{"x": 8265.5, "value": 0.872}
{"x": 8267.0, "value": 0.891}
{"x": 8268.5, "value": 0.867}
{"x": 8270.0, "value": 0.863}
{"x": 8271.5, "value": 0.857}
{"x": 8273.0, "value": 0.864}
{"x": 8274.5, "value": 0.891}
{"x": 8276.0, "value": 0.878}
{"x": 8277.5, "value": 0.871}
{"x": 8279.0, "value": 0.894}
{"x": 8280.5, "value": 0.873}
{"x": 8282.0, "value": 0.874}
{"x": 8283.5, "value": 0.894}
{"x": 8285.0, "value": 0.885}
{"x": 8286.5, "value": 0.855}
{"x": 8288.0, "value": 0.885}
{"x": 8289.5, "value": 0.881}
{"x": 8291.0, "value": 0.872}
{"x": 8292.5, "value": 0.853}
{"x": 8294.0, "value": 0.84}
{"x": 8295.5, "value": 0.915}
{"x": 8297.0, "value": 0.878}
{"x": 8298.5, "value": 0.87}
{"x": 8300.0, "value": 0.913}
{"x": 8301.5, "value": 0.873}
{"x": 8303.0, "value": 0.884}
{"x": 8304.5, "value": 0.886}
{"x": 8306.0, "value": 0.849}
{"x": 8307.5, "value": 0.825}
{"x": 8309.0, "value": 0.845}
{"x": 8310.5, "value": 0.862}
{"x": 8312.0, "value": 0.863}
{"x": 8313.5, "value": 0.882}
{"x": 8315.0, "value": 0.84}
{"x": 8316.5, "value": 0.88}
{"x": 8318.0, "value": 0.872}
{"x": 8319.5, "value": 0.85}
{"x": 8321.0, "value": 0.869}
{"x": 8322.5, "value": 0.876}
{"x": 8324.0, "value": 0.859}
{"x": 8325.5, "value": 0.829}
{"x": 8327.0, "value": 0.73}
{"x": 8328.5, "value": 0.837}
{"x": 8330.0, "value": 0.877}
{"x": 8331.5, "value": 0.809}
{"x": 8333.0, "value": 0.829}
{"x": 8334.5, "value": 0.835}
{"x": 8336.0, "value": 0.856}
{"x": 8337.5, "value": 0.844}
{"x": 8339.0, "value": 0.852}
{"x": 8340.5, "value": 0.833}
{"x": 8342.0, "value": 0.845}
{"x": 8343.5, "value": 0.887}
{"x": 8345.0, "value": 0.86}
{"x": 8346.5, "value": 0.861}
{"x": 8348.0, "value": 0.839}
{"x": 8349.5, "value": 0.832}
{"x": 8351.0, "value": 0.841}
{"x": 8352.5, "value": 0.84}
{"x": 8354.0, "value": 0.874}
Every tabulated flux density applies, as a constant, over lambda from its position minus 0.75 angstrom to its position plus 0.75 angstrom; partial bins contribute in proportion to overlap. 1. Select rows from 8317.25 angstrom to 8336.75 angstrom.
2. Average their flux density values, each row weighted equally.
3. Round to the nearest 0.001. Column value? 0.841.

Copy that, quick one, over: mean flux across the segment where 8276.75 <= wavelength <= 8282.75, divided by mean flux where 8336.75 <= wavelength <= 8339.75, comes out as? 1.04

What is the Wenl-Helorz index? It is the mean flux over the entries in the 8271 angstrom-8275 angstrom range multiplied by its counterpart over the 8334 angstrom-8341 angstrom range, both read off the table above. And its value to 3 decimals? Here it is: 0.735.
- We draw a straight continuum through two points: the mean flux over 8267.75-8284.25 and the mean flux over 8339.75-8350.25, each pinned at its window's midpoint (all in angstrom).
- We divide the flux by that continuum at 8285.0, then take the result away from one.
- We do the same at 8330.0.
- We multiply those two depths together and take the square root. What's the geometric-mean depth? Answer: 0.019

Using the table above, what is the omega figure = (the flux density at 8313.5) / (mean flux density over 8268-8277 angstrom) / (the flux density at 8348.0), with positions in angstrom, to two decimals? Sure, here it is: 1.21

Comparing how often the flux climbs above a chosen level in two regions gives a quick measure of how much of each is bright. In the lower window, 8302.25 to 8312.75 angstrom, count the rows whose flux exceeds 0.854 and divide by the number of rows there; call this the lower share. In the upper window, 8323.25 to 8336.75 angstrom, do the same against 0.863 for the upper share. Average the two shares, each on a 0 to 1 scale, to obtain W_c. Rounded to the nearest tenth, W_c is 0.3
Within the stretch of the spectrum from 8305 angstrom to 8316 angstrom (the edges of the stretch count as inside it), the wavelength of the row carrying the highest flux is 8313.5 angstrom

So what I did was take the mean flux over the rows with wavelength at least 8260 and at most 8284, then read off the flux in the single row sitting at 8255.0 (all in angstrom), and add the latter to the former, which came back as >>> 1.738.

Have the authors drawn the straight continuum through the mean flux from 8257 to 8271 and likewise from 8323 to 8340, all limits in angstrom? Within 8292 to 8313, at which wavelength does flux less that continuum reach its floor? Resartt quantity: 8307.5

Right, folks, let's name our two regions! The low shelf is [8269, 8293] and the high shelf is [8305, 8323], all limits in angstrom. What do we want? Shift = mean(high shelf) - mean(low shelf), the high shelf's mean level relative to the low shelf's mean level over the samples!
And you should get -0.0150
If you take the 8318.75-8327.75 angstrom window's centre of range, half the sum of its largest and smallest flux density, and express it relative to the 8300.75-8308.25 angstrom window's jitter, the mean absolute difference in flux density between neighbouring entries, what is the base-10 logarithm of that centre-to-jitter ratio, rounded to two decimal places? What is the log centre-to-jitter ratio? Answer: 1.64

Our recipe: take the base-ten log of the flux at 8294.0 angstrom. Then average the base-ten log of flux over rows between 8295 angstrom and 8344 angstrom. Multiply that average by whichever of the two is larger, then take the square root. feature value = 0.068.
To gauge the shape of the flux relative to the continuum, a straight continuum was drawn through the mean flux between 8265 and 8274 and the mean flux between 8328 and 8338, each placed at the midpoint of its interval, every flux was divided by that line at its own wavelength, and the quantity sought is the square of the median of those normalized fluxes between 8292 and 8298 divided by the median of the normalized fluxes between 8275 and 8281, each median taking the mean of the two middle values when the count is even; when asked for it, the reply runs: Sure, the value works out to 1.01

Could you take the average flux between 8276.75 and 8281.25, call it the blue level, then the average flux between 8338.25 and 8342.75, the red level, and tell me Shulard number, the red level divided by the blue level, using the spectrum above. 0.96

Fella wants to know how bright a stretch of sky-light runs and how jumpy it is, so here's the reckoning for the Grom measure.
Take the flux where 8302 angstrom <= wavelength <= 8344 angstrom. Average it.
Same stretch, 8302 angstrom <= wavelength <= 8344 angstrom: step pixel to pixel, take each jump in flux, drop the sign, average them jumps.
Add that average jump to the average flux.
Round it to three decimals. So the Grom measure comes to 0.878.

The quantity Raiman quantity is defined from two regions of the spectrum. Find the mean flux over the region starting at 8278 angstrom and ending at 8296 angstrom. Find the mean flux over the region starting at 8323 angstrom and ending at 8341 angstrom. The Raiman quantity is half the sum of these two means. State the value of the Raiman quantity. 0.855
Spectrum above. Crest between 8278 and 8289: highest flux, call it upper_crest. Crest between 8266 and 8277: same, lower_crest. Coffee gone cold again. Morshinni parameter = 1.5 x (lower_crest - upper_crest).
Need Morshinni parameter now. 0.00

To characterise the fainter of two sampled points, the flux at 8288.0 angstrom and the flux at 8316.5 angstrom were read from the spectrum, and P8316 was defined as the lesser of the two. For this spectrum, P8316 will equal 0.8800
